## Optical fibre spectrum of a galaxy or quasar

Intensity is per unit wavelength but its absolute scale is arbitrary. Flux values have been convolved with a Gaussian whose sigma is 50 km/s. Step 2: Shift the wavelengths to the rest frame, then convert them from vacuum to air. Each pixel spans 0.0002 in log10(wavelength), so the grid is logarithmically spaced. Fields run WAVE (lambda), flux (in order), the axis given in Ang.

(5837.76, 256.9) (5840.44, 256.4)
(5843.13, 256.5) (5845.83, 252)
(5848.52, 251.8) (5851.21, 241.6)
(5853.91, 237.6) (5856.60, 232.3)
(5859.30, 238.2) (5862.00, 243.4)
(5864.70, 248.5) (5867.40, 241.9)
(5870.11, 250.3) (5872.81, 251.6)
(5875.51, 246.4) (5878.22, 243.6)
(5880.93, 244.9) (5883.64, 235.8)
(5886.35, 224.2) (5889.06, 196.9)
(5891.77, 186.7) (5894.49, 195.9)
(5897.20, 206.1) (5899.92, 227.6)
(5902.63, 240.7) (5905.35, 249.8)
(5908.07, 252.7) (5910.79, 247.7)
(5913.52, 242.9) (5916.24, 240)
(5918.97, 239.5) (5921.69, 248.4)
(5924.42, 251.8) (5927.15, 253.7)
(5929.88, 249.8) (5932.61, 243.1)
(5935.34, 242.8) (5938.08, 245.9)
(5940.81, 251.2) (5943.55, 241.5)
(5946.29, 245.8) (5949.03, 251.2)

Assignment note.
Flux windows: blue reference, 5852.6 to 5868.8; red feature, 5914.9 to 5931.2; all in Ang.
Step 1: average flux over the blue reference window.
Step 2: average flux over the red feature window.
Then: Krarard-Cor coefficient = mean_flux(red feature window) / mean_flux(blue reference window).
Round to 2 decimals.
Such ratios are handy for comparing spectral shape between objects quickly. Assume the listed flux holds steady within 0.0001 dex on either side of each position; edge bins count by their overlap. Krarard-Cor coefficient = 1.03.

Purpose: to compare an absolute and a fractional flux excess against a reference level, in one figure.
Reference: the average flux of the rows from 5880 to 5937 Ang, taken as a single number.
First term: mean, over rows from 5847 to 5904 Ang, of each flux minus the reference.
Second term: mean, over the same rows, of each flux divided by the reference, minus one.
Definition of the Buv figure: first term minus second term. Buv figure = -2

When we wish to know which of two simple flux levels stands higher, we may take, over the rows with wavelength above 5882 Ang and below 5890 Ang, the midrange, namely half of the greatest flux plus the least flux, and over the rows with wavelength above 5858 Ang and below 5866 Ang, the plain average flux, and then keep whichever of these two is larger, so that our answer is 243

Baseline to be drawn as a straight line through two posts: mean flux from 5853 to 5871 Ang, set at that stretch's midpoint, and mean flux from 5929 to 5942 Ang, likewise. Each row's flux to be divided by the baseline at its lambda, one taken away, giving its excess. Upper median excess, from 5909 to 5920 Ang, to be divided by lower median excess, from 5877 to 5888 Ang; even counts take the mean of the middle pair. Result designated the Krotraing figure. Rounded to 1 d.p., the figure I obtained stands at 1.1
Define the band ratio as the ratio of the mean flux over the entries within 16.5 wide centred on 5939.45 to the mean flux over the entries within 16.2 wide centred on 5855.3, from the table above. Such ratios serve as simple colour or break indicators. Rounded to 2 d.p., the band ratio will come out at 1.02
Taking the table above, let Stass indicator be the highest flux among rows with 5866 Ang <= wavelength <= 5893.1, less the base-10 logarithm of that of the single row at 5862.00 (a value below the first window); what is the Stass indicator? 249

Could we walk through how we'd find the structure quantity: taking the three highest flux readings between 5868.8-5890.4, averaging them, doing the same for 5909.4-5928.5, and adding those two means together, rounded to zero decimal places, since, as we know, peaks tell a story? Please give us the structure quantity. 501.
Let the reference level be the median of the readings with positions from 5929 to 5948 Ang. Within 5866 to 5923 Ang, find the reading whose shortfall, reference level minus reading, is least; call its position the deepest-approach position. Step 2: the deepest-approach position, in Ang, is 5908.07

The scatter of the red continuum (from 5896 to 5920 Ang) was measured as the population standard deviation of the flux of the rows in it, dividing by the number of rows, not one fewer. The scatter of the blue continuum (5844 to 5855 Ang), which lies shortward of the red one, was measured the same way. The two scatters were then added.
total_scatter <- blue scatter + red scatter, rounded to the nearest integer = 20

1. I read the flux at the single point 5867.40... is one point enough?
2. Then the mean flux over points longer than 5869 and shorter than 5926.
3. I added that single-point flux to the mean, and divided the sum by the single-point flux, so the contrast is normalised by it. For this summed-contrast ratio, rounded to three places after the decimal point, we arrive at 1.969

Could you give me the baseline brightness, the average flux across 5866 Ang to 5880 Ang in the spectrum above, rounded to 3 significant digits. 247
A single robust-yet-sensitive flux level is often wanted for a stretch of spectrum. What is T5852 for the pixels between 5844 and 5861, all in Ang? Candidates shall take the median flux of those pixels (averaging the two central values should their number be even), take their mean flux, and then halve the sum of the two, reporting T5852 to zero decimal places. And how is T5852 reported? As 241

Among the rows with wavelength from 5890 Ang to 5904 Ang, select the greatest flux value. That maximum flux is 240.7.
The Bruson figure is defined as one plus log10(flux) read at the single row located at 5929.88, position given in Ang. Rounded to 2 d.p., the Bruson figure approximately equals 3.40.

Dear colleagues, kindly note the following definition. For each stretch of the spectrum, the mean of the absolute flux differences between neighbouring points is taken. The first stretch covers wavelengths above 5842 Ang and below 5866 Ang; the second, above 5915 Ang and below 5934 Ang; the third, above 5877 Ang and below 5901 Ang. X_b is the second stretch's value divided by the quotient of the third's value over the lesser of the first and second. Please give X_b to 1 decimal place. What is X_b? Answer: 1.4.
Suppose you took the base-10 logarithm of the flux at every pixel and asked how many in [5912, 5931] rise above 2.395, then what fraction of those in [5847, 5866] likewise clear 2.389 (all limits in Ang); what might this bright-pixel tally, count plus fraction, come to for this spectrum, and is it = 4.3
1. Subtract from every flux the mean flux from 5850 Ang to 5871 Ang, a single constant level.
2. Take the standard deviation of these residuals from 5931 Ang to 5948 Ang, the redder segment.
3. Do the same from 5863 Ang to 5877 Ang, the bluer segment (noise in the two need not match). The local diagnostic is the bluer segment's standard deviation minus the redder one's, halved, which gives 0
